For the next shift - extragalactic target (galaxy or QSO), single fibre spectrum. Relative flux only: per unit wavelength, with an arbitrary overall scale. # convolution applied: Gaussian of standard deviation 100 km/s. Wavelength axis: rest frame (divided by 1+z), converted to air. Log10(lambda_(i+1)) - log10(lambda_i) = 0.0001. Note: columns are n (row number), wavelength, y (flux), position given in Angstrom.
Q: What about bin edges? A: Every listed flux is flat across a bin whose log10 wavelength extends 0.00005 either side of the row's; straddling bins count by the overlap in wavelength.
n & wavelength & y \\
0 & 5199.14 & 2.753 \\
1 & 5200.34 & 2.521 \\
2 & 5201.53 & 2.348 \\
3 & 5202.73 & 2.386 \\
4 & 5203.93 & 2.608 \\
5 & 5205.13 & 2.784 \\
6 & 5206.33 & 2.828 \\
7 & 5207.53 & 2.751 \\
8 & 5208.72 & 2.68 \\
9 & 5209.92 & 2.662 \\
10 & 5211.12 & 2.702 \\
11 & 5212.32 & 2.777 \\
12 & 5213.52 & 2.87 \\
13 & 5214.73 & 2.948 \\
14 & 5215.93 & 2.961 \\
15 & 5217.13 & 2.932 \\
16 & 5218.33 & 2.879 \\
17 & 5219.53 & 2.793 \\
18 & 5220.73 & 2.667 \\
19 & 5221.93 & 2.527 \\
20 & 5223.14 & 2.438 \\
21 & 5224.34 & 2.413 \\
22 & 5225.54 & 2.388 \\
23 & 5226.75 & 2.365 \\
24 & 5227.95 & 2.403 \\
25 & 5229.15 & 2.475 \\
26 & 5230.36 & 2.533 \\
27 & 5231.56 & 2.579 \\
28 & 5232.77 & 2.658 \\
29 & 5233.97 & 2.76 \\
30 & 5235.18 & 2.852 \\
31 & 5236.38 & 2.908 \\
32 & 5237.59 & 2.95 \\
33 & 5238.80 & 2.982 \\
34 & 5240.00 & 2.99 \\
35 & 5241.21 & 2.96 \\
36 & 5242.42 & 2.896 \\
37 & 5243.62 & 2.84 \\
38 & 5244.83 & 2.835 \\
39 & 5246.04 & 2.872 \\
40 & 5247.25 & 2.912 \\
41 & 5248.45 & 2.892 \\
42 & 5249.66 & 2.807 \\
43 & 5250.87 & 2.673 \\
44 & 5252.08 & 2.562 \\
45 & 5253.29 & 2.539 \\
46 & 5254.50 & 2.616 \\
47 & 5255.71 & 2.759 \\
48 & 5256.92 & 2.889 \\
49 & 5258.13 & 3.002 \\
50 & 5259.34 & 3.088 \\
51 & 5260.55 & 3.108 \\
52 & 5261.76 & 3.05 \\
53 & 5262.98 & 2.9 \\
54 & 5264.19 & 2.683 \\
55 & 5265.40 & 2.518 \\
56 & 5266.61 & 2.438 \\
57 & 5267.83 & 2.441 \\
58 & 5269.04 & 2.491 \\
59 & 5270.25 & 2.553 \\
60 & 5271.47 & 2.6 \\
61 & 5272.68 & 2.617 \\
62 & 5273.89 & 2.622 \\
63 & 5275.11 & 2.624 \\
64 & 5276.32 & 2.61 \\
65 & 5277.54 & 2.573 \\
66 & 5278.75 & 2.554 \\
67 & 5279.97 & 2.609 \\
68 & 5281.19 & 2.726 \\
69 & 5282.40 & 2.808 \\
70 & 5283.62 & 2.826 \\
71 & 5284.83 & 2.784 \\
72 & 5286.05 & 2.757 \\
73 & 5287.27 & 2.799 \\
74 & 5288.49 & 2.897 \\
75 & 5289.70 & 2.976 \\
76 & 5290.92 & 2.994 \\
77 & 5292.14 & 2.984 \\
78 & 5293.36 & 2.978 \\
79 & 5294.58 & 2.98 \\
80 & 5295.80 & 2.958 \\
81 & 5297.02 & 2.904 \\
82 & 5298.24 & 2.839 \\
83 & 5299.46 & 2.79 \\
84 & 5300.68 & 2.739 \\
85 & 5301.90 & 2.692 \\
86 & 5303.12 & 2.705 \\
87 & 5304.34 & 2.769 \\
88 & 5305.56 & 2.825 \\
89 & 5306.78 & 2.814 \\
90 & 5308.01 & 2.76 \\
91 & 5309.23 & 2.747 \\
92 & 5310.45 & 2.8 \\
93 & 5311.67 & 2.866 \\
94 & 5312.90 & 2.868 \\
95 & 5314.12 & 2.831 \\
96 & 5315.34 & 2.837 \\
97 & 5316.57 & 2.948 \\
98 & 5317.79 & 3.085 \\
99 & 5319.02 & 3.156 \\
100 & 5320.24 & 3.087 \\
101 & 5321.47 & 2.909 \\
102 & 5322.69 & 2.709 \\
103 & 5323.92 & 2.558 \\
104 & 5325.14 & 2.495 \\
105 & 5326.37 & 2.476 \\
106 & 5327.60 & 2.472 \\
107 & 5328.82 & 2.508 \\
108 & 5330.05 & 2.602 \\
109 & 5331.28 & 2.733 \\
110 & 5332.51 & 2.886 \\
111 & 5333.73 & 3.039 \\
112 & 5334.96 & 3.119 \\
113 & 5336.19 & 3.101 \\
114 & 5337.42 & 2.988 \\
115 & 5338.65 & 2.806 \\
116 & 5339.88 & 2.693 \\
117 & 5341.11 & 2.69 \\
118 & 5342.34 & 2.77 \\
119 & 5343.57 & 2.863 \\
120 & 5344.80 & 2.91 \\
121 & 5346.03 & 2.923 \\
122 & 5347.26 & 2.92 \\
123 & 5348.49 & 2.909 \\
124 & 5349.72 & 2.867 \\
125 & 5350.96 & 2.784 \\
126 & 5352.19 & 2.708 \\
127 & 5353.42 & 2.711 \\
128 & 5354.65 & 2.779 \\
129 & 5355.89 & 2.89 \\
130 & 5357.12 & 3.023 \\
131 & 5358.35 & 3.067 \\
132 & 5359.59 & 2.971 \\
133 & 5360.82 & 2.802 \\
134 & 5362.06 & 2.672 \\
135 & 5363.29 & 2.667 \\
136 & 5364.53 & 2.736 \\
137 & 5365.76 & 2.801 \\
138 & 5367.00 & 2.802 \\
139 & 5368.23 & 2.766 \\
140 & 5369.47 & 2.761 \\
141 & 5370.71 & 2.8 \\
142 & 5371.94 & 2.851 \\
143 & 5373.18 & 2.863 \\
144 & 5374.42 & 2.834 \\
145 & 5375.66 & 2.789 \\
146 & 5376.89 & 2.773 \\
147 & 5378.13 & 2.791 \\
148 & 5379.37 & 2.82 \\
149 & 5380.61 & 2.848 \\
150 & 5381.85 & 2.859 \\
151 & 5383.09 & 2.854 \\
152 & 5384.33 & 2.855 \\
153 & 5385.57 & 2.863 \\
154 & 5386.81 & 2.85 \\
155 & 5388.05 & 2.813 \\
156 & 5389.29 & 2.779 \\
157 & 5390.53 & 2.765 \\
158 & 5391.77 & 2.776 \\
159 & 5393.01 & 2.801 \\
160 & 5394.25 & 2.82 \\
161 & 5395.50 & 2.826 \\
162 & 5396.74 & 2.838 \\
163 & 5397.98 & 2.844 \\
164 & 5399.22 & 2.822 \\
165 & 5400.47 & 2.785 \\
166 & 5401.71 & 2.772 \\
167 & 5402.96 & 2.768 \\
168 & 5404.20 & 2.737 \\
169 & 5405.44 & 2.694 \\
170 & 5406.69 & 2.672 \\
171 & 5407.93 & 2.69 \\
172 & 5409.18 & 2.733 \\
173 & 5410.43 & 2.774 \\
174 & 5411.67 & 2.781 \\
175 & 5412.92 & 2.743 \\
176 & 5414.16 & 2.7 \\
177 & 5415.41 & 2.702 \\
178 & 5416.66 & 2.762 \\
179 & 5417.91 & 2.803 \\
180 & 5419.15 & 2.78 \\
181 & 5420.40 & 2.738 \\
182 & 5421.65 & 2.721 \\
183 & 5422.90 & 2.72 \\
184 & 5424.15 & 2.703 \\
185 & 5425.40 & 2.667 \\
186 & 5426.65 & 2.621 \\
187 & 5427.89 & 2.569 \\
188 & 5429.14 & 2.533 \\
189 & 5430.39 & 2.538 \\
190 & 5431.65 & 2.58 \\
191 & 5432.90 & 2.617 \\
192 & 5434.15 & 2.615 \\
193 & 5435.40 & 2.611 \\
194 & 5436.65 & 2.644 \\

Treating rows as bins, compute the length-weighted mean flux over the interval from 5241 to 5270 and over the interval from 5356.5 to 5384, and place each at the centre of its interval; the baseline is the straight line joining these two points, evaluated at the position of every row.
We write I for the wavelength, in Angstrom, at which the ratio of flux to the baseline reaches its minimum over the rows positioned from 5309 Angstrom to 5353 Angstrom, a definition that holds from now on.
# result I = 5327.60 Angstrom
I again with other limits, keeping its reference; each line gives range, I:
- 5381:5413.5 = 5406.69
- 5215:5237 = 5226.75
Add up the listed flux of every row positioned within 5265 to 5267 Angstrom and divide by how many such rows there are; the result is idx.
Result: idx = 2.48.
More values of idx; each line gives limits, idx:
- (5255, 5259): 2.88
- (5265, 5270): 2.47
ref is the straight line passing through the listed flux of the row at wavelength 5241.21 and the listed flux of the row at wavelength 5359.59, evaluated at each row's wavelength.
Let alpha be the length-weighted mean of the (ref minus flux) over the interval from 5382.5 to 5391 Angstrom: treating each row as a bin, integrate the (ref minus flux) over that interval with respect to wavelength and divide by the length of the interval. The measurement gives 0.15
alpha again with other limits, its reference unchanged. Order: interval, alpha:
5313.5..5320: -0.01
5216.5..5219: 0.05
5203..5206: 0.28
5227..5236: 0.35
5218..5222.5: 0.25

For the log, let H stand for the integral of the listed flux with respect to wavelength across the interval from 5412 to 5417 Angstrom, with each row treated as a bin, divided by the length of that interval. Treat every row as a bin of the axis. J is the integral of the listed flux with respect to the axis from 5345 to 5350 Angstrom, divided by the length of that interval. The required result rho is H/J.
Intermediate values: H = 2.73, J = 2.91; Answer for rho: 0.94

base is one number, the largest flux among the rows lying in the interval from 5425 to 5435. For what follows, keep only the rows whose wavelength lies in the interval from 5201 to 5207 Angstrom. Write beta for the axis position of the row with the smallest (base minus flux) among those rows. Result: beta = 5206.33 Angstrom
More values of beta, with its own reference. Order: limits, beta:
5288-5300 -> 5290.92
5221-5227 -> 5221.93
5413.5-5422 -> 5417.91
